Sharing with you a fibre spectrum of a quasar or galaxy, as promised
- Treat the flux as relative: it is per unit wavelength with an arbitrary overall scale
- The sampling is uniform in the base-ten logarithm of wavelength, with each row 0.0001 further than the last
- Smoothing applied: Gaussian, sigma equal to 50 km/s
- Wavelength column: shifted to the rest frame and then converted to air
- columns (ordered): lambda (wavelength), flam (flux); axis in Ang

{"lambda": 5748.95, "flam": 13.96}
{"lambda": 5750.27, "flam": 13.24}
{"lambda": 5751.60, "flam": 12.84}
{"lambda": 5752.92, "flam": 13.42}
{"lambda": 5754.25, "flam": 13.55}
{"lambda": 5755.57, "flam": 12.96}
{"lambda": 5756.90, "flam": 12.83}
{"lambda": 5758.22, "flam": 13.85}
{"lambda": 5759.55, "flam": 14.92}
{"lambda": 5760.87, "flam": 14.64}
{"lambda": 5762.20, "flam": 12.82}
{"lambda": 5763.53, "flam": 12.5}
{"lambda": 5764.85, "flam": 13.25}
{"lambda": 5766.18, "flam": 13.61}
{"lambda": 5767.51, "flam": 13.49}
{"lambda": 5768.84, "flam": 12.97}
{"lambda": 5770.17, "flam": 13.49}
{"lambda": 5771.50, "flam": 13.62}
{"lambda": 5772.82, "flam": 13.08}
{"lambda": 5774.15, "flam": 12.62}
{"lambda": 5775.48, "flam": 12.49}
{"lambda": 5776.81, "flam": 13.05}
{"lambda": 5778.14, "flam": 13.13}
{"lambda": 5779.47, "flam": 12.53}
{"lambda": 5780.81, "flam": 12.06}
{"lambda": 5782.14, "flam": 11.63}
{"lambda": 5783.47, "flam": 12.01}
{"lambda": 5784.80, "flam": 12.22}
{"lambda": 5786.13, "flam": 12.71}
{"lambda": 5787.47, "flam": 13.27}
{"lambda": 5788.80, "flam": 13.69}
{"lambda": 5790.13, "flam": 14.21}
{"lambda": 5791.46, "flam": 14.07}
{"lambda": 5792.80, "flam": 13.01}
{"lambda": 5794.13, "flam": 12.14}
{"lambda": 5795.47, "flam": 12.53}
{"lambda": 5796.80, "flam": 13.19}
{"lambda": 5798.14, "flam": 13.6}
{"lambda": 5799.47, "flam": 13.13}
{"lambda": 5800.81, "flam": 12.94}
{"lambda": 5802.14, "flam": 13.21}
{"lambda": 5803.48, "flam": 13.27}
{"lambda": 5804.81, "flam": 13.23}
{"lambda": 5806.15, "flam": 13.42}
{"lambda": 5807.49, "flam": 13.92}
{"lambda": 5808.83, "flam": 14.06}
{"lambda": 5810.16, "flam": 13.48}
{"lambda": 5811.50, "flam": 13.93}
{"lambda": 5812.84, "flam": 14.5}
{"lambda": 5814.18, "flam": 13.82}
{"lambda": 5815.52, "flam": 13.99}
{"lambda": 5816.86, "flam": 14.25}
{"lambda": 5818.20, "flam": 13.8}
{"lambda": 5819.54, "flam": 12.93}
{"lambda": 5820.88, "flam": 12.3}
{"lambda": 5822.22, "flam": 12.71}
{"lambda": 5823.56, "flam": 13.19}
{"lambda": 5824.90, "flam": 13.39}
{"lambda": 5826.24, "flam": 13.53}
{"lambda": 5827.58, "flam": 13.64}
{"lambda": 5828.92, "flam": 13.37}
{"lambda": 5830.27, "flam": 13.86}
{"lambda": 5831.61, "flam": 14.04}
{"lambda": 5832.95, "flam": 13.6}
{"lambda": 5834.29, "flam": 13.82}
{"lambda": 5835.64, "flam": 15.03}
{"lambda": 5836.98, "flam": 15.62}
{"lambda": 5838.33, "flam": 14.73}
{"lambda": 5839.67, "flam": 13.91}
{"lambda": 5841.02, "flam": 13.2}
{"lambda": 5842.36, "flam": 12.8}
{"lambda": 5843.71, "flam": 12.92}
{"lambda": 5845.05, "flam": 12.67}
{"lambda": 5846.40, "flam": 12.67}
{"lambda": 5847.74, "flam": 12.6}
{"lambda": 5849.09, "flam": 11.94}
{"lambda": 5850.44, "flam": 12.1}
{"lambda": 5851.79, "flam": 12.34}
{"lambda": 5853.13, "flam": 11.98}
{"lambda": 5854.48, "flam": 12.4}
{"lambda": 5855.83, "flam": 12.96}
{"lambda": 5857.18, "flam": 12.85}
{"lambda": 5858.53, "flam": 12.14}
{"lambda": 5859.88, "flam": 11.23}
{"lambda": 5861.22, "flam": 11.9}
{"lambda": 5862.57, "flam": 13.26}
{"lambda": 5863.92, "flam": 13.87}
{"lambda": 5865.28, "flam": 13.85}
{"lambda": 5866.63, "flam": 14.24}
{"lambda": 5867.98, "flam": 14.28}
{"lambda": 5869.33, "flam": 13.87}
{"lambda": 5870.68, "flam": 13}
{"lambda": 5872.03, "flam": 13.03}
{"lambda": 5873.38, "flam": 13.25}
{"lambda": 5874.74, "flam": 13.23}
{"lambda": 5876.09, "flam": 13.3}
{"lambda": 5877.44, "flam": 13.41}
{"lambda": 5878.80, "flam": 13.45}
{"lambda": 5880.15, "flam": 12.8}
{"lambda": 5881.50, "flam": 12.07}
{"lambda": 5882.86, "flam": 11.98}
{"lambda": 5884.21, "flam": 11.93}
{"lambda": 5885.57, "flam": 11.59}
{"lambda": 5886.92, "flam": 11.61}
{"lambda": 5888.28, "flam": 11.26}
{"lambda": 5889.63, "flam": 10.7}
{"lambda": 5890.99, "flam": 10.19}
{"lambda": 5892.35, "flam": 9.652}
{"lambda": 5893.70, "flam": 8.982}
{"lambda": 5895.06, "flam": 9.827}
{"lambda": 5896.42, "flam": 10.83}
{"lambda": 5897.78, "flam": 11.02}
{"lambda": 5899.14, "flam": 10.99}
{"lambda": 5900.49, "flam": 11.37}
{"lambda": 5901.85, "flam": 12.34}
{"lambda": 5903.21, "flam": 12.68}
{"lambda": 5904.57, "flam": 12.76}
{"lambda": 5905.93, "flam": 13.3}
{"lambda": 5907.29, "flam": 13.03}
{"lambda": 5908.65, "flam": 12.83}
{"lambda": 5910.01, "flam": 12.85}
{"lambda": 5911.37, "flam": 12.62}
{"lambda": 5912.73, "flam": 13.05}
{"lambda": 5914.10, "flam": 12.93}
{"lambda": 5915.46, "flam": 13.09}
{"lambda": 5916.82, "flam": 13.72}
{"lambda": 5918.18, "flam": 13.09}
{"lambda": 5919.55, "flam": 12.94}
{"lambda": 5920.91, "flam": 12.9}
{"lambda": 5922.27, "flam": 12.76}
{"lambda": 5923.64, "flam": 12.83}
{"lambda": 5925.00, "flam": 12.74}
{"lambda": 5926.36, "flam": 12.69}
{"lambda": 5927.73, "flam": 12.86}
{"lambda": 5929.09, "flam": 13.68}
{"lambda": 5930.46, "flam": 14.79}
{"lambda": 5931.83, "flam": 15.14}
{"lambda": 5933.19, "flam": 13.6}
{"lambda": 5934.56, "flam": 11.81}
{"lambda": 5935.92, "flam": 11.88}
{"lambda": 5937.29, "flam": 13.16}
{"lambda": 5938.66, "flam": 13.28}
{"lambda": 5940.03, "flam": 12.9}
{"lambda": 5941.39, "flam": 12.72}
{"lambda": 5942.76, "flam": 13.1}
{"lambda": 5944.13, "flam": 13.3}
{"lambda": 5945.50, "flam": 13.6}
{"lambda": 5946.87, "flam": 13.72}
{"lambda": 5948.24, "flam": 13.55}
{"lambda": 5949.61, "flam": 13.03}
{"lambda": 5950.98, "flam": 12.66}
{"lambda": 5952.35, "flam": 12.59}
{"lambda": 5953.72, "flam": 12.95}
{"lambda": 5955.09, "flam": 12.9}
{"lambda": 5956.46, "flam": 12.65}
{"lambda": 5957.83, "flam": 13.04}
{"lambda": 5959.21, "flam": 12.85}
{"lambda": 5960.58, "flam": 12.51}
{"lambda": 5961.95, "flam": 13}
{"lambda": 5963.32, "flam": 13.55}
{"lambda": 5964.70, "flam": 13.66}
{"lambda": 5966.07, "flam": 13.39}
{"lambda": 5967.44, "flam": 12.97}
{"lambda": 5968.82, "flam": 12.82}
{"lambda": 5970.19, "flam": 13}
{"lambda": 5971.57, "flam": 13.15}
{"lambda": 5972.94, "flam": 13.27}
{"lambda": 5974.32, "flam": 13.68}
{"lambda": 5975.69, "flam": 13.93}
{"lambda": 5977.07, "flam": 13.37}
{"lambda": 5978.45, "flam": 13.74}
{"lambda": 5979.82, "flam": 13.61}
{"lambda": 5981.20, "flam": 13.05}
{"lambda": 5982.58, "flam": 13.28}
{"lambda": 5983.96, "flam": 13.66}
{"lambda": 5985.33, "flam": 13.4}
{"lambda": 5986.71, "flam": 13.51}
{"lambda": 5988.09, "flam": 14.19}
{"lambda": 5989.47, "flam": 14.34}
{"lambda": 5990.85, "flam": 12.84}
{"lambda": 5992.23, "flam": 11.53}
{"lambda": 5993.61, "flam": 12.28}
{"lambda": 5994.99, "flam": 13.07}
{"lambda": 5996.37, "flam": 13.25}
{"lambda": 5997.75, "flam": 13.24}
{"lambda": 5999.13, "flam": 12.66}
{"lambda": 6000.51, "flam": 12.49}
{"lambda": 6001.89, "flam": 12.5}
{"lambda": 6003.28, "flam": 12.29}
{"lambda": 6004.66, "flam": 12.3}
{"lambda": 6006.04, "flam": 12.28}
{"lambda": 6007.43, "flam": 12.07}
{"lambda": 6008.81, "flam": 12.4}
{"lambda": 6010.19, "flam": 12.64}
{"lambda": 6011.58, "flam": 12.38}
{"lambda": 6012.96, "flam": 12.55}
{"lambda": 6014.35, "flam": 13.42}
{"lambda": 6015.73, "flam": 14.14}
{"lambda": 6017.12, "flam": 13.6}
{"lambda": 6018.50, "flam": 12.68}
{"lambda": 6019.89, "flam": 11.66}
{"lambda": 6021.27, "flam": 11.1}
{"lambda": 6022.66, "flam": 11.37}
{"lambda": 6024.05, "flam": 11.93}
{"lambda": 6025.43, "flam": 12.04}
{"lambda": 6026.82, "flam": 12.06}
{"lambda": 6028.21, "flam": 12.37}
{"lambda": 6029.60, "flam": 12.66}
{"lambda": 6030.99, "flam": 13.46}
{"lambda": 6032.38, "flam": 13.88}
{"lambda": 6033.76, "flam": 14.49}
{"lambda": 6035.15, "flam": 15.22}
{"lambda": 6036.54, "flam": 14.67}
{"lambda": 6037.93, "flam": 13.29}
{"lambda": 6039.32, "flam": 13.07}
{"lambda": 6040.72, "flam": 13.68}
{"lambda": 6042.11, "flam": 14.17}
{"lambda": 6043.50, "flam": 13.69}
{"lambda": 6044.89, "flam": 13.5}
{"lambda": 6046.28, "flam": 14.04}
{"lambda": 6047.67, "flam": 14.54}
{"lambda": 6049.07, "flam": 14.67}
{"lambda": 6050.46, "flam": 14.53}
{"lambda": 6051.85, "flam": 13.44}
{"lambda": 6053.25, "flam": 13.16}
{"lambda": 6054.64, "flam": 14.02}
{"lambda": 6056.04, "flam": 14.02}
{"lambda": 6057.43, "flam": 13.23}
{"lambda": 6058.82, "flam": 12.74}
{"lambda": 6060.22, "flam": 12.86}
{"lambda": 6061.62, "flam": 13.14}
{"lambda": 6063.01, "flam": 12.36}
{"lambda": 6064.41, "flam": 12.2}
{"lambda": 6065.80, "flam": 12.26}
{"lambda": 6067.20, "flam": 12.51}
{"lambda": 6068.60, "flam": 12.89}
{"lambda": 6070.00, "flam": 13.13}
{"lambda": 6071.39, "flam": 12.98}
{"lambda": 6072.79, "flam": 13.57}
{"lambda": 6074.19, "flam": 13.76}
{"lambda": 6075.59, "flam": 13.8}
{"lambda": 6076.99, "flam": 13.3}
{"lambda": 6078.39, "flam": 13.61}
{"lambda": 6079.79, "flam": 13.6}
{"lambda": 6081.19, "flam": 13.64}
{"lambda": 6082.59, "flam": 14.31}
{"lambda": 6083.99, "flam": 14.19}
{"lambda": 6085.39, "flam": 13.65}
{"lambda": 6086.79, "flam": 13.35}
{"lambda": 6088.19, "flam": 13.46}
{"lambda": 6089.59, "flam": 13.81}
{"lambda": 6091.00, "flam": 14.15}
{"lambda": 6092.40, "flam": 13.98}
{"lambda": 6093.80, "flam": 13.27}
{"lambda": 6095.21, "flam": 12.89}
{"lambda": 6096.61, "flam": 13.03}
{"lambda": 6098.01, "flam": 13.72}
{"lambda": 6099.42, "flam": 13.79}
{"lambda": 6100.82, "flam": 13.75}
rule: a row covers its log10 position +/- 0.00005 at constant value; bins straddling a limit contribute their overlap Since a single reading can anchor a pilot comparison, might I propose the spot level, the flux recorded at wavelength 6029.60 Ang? 12.66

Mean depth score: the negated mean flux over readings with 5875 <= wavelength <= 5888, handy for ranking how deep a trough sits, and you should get -12.5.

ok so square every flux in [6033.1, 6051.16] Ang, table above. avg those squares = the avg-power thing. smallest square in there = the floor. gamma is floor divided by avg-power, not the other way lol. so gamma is 0.86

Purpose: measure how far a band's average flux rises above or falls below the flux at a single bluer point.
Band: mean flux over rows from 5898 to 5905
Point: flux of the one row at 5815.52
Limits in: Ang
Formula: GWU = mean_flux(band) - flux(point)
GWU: -2.0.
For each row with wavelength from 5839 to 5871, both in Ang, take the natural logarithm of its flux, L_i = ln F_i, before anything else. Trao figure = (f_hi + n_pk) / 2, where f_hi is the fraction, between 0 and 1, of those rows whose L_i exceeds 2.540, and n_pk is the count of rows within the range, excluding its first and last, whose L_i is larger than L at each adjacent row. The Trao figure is 2.8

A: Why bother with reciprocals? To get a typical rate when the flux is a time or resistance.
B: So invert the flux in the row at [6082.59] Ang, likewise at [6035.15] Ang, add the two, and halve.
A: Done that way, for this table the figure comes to 0.0678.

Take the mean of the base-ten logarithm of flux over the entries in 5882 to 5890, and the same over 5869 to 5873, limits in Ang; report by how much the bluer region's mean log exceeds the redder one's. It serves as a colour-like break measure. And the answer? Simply 0.06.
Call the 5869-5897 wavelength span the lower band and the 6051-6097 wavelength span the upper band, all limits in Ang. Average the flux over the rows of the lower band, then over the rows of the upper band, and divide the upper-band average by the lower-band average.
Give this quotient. 1.12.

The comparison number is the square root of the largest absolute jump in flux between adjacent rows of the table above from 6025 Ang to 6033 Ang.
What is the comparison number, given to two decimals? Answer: 0.89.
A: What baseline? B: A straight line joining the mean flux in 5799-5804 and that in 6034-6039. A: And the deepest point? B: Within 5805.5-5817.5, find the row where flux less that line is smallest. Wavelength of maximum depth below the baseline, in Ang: 5806.15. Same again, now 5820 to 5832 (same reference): 5820.88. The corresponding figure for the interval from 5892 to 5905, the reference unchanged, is 5893.70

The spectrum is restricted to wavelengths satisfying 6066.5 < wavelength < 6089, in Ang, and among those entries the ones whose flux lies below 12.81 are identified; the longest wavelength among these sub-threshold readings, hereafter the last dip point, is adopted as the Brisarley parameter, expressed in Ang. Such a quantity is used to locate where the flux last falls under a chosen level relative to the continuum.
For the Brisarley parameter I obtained 6067.20 Ang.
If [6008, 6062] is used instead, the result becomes 6058.82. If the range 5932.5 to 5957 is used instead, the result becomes 5956.46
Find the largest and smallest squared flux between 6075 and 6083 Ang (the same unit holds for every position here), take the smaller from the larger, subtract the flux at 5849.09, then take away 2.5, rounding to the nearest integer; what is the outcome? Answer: 13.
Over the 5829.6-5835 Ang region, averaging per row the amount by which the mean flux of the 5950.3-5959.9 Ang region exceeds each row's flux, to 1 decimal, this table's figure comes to -1.0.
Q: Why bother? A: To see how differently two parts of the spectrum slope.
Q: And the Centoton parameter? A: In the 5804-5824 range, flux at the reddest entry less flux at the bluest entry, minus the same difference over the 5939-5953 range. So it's 0.27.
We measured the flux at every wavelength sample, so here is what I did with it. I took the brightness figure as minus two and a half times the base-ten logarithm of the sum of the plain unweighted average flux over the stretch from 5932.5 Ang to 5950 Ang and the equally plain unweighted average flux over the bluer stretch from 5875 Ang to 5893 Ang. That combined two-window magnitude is -3.49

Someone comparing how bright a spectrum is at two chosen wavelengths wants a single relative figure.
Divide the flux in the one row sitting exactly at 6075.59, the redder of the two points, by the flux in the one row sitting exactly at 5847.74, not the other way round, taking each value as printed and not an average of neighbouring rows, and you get 1.10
